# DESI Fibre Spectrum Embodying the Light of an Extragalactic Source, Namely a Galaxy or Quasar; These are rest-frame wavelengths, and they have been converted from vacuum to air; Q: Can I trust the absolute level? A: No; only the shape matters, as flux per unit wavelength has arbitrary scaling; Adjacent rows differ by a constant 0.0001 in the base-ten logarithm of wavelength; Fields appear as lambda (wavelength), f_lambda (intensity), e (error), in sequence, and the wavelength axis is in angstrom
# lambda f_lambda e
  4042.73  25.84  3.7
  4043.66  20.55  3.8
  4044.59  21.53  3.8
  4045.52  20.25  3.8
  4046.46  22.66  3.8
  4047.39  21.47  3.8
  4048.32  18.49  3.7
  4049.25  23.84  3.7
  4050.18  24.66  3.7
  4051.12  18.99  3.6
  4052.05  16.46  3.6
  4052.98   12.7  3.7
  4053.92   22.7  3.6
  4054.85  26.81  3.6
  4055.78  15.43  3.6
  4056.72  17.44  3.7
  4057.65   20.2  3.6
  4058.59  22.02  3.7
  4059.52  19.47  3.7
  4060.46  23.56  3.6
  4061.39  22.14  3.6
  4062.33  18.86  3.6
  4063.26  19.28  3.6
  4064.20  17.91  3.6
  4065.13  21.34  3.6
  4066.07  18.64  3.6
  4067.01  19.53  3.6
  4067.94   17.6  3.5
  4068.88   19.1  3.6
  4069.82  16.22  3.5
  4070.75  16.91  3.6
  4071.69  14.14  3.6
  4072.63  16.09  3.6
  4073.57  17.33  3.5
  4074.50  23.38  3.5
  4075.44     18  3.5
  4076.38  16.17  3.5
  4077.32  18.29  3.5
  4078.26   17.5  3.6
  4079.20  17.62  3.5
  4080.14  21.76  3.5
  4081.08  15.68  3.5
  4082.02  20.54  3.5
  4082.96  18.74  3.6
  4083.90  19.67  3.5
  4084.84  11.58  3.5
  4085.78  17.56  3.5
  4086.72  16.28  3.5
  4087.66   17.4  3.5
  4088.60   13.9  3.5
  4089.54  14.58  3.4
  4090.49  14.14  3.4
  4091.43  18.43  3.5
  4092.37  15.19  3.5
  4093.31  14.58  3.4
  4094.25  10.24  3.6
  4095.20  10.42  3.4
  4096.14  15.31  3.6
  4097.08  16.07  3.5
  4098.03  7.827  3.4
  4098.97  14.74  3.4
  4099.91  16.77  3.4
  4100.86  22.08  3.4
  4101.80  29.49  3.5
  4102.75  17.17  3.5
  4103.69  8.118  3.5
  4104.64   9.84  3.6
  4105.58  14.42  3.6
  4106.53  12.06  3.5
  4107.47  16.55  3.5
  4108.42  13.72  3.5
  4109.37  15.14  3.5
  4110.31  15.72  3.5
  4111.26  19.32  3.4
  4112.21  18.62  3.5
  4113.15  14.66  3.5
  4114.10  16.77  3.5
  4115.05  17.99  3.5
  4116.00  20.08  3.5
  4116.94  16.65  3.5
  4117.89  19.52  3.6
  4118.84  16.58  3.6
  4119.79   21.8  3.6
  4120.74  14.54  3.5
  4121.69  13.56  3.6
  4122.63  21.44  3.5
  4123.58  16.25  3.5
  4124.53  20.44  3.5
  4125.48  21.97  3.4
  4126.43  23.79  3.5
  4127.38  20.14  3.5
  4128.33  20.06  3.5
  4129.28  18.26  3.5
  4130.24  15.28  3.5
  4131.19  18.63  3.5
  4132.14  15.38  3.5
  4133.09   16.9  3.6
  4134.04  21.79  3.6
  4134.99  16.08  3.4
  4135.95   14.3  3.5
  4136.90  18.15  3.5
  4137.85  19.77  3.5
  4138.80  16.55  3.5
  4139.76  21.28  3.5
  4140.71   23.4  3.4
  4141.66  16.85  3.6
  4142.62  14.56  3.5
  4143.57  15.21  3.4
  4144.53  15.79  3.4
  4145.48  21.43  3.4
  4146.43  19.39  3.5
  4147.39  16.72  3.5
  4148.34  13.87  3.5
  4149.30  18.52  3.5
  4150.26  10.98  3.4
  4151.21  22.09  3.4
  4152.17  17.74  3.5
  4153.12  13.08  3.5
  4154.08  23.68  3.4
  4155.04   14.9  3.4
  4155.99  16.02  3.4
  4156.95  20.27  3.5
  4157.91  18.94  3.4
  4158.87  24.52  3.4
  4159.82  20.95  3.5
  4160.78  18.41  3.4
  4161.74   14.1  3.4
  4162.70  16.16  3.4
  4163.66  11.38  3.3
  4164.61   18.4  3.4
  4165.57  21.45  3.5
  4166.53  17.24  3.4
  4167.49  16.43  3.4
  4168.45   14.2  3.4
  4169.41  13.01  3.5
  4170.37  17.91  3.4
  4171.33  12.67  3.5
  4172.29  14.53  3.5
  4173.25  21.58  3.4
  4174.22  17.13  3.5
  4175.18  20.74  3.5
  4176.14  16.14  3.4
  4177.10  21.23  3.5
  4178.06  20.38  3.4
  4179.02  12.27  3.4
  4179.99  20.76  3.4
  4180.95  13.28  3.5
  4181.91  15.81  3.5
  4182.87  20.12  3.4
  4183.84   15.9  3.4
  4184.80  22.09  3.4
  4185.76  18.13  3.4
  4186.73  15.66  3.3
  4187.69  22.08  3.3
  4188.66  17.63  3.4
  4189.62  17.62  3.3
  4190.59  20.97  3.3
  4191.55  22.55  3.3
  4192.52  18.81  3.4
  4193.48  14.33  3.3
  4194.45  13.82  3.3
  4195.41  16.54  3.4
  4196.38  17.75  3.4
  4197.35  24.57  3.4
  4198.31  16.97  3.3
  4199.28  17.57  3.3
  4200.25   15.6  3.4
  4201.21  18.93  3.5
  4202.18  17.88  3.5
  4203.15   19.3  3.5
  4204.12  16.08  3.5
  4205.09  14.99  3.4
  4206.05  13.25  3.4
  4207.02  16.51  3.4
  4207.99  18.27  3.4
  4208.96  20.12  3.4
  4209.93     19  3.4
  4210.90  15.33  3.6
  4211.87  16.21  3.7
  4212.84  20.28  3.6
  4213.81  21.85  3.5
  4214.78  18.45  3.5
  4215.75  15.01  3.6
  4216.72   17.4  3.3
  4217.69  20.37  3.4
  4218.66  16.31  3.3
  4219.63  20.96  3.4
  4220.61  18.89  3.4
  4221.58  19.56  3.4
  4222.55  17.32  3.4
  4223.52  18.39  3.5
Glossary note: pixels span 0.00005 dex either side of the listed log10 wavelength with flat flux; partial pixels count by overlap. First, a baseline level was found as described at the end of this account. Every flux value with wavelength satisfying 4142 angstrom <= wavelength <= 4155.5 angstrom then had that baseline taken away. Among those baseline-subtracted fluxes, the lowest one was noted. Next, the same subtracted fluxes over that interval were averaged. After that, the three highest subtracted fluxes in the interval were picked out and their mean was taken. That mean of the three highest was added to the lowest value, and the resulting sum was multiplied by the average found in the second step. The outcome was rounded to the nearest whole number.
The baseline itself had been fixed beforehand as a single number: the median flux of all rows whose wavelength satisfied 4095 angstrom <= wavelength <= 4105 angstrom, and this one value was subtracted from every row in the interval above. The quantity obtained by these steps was 5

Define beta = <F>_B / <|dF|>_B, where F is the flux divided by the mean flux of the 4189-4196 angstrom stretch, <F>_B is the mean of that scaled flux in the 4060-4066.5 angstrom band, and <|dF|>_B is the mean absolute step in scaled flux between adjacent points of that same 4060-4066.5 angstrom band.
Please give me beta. 9.6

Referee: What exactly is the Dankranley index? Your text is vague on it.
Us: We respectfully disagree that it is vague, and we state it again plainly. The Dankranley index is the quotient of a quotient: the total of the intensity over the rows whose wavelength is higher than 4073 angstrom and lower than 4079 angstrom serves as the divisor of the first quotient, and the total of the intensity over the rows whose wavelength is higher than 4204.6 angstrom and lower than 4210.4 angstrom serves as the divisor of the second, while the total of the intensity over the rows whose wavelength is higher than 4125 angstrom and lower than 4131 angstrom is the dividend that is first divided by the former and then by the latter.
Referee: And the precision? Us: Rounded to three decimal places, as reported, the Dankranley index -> 0.011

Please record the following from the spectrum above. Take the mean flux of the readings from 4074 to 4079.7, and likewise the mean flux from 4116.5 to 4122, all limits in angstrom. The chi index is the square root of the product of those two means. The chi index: 17.8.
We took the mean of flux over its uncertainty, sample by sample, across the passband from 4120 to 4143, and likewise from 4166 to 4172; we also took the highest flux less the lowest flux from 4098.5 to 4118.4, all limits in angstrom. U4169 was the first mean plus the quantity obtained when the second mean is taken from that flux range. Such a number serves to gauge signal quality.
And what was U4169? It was 22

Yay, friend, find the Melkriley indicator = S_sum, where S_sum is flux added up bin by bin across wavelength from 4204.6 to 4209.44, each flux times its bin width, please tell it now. 80.5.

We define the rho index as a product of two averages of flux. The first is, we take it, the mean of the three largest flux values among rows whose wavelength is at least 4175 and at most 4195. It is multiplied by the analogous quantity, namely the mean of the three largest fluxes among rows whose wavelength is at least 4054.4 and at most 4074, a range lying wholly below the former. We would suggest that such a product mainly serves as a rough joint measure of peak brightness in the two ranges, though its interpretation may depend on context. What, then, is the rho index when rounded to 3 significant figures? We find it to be 538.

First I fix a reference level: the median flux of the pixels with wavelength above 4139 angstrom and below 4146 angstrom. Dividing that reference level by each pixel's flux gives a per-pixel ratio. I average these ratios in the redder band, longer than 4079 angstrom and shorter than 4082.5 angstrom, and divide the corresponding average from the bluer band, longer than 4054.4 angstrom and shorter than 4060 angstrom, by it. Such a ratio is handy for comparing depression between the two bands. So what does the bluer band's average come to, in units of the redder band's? 0.95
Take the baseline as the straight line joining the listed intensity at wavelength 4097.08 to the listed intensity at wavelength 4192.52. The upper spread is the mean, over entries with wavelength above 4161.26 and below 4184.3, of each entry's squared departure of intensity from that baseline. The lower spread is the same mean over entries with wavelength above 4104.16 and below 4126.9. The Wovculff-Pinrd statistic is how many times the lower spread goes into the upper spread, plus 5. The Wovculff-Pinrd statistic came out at 6.10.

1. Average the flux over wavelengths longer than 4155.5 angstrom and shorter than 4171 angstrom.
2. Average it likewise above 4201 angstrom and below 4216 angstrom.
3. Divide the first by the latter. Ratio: 0.99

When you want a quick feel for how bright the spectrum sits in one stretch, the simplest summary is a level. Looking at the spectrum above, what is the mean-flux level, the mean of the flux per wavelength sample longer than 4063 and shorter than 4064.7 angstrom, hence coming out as 18.6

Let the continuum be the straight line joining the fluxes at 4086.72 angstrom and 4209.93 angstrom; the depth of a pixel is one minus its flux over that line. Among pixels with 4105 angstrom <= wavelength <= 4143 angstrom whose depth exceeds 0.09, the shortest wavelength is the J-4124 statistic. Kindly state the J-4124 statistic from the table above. 4105.58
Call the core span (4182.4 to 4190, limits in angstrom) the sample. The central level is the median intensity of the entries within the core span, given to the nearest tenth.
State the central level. 17.9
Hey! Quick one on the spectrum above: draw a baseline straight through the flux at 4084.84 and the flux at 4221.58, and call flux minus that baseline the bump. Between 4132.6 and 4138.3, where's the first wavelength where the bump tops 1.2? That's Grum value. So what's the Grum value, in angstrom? 4133.09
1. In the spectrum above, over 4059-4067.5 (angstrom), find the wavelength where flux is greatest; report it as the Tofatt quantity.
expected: 4060.46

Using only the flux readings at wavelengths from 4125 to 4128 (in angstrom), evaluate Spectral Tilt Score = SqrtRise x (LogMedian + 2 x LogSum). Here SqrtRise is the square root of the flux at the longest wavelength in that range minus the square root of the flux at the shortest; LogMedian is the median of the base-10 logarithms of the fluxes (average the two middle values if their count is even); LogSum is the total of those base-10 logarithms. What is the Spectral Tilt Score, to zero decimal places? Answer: -2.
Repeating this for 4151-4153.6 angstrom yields -9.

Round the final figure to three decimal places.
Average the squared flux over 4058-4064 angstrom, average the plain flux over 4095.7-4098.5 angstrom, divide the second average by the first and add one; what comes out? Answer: 1.030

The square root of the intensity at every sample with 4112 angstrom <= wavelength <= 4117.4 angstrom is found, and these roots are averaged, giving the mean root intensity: 4.17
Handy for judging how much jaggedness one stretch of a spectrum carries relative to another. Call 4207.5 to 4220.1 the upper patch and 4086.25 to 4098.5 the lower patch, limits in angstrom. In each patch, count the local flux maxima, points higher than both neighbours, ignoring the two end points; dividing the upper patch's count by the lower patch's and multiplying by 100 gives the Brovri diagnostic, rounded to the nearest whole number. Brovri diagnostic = 75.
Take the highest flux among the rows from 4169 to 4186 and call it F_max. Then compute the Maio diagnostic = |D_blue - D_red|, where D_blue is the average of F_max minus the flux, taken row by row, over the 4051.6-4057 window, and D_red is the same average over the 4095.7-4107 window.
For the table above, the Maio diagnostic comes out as 3.3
